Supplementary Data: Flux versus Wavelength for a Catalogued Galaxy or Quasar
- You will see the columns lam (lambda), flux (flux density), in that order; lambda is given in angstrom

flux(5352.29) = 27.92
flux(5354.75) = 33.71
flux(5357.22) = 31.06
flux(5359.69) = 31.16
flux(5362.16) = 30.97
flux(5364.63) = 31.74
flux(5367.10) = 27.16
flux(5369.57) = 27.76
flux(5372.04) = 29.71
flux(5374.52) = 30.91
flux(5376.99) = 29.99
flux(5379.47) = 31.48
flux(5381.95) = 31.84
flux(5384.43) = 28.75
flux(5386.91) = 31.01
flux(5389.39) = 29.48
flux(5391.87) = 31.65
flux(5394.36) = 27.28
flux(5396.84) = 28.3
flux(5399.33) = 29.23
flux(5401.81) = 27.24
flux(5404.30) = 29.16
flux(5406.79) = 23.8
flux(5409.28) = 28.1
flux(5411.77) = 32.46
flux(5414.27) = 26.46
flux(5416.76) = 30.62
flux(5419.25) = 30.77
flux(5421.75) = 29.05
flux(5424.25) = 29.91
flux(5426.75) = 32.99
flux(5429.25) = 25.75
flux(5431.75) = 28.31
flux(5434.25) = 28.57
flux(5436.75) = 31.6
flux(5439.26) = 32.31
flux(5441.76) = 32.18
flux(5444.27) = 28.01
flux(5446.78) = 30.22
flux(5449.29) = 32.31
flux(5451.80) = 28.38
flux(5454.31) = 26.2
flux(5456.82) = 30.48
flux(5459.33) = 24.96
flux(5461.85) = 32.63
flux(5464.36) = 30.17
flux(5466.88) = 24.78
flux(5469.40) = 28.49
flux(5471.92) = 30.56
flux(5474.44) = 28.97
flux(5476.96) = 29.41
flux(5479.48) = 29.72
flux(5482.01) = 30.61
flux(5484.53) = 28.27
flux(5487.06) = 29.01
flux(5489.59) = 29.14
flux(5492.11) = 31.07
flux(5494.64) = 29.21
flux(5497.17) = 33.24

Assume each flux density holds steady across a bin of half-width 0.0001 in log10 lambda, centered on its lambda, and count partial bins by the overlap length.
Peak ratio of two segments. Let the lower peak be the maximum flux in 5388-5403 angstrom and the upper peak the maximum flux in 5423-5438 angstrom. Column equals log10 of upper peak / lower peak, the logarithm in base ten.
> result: 0.018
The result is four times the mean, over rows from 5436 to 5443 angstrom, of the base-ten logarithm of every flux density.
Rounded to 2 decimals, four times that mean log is 6.02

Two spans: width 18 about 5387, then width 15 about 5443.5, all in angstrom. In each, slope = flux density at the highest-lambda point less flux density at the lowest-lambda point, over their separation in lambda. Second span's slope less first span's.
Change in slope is 0.34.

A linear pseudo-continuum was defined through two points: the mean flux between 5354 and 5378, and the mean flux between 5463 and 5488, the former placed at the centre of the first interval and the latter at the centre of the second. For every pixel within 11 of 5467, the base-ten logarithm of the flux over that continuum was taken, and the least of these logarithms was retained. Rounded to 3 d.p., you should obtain -0.070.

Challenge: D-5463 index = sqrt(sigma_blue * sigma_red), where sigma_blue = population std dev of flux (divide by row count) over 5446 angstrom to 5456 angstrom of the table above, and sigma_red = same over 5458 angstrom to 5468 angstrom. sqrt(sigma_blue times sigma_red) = 2.8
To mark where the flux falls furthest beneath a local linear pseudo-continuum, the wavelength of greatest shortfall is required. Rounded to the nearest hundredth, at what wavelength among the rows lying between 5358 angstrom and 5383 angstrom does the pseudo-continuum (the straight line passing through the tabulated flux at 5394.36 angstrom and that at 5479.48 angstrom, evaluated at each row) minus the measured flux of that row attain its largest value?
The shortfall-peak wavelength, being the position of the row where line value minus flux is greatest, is 5367.10 angstrom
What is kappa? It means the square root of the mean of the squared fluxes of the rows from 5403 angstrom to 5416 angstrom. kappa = 28.1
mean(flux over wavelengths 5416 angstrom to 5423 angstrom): 30.1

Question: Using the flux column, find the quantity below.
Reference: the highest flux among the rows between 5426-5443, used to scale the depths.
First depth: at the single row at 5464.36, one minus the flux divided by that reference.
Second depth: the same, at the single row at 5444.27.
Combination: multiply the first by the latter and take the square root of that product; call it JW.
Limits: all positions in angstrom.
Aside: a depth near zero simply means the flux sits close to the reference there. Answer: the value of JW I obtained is 0.11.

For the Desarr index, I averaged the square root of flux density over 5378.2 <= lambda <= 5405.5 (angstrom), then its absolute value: 5.44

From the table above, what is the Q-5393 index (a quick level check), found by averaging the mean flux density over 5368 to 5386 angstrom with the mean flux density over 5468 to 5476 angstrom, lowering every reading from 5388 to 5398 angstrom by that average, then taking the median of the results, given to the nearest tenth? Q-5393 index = -0.8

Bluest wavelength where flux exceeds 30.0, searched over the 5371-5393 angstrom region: 5374.52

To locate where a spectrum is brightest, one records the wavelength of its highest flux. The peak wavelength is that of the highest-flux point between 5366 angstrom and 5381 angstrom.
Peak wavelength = 5379.47 angstrom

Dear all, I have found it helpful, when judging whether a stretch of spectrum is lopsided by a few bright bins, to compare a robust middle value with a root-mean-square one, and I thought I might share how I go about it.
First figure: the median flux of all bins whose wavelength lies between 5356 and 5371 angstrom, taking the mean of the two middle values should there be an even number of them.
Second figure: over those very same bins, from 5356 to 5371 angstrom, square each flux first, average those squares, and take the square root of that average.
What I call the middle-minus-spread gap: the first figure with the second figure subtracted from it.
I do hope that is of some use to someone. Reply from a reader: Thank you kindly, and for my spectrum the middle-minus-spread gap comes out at 1.0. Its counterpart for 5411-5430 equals 0.4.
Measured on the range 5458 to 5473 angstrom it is 0.6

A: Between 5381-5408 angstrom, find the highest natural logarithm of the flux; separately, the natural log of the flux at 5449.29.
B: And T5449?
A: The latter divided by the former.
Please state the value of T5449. 1.004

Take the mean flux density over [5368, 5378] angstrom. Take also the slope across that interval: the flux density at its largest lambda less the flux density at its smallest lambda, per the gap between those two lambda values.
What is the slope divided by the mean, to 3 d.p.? 0.010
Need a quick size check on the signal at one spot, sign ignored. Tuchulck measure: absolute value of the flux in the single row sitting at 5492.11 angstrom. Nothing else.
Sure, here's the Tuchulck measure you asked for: 31.1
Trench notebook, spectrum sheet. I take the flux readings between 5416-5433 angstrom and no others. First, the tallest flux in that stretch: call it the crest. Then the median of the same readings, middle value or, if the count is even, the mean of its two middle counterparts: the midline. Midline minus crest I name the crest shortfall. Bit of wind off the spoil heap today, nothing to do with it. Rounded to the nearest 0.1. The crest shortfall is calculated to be -3.1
